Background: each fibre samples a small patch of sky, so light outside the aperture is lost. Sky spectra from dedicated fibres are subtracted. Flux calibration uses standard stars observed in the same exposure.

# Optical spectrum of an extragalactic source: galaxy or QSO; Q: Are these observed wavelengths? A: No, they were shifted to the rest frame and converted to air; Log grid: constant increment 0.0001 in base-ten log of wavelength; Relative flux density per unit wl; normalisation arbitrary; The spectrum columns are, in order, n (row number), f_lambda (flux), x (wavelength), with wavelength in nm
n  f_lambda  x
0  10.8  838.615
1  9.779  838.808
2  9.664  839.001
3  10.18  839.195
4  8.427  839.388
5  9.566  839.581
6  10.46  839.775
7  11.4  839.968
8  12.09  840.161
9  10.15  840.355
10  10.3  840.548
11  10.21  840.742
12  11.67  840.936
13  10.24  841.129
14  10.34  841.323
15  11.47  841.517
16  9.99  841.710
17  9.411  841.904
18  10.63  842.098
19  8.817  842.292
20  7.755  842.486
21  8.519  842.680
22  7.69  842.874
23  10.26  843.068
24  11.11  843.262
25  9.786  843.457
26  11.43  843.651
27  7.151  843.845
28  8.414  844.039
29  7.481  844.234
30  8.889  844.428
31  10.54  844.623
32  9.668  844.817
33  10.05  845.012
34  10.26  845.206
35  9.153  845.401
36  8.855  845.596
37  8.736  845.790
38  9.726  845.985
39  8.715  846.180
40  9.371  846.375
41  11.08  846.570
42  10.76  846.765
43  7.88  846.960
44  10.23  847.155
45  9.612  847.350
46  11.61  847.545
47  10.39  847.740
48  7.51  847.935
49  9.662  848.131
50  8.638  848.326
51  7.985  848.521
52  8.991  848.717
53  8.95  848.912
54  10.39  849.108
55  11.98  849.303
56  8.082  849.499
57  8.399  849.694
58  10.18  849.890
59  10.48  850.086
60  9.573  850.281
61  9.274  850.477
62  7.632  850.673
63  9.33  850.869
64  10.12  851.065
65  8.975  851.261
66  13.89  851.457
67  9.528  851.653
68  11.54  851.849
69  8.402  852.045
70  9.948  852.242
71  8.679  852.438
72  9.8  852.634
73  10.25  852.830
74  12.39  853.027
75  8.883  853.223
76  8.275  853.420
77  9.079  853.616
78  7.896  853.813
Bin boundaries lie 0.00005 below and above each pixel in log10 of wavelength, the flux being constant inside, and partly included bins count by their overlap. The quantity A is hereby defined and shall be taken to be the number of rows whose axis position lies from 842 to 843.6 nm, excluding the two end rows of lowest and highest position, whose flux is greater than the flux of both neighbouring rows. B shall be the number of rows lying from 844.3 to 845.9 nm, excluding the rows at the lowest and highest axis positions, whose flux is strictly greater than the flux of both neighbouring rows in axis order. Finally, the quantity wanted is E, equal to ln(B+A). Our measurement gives 1.4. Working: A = 2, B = 2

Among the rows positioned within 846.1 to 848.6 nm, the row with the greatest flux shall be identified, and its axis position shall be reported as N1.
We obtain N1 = 847.545 nm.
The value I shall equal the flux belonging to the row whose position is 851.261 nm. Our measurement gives 8.975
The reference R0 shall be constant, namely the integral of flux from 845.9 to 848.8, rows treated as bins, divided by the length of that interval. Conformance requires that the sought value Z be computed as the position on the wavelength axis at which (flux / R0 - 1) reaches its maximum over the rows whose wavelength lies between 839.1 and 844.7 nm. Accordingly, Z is 840.161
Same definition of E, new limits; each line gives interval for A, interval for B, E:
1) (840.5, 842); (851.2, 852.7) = 1.6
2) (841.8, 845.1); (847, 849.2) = 2.2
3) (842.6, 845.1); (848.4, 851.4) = 2.1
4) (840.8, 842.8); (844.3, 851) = 2.5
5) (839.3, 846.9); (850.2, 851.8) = 2.7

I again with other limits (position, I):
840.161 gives 12.09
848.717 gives 8.991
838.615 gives 10.8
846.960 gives 7.88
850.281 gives 9.573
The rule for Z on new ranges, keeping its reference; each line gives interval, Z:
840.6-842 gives 840.936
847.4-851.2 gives 849.303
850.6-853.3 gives 851.457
